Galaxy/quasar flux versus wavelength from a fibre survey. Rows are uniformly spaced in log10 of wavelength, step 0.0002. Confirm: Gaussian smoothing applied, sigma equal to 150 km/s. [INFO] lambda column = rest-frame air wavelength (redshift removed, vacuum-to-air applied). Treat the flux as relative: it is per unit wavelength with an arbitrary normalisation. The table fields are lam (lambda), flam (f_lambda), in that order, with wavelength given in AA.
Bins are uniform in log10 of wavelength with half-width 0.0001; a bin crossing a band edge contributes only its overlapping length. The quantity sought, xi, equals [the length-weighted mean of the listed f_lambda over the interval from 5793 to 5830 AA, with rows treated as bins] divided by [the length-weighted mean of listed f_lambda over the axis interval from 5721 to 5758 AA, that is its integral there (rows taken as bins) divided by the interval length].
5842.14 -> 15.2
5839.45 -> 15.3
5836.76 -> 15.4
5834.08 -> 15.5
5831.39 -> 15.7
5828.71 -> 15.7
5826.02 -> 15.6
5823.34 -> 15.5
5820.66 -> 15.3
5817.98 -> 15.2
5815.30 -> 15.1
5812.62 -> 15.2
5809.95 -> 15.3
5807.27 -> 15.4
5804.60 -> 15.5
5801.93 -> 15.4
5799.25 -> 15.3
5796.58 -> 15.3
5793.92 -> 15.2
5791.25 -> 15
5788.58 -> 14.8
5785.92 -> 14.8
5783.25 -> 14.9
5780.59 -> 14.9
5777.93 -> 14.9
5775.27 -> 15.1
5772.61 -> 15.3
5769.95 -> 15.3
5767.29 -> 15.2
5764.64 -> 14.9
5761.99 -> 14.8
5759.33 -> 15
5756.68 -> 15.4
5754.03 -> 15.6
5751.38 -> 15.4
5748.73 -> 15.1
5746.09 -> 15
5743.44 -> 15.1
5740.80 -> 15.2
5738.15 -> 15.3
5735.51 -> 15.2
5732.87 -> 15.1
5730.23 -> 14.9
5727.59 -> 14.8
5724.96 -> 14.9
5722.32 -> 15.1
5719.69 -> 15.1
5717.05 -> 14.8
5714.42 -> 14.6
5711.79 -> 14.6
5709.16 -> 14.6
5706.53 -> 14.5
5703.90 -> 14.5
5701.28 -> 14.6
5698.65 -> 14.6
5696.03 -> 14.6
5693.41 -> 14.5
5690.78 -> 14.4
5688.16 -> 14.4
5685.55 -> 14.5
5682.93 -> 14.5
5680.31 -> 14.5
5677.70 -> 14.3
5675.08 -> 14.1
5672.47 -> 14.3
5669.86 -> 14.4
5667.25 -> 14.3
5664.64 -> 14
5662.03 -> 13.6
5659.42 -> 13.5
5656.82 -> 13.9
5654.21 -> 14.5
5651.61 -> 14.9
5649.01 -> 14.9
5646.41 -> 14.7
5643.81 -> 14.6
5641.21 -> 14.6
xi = 1.014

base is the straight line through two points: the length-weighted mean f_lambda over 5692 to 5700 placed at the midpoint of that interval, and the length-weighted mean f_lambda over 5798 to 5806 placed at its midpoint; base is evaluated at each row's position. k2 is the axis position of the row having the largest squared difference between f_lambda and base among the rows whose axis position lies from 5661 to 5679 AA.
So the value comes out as 5662.03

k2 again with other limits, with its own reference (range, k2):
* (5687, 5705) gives 5703.90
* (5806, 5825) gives 5815.30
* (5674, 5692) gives 5675.08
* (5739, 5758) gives 5754.03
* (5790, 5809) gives 5791.25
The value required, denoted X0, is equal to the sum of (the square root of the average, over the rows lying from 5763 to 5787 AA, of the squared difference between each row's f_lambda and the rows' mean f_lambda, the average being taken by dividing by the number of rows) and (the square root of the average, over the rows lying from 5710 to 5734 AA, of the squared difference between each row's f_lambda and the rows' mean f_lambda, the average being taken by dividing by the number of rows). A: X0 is 0.37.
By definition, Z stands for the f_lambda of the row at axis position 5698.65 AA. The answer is 14.6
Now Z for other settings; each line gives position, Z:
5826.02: 15.6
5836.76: 15.4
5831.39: 15.7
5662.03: 13.6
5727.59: 14.8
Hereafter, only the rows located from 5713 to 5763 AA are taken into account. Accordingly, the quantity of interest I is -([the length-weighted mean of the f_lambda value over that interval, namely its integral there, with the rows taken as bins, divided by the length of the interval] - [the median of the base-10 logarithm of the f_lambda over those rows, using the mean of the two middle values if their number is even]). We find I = -13.9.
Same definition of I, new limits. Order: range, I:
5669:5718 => -13.3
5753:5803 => -13.9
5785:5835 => -14.1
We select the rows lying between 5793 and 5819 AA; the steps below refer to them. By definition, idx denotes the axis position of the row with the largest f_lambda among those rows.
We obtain 5804.60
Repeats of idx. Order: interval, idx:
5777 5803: 5801.93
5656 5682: 5680.31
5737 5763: 5754.03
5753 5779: 5754.03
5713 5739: 5738.15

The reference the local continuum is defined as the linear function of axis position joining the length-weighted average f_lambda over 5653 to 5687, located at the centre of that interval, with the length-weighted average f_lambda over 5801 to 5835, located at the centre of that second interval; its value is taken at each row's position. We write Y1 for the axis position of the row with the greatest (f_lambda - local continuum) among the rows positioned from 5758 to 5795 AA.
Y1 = 5769.95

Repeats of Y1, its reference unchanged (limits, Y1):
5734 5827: 5754.03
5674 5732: 5719.69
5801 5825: 5804.60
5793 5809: 5804.60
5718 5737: 5719.69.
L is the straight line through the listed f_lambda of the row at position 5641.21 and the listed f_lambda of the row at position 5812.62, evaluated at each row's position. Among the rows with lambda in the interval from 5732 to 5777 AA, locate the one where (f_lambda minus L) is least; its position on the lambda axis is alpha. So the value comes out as 5761.99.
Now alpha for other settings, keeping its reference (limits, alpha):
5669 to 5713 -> 5675.08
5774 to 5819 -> 5788.58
